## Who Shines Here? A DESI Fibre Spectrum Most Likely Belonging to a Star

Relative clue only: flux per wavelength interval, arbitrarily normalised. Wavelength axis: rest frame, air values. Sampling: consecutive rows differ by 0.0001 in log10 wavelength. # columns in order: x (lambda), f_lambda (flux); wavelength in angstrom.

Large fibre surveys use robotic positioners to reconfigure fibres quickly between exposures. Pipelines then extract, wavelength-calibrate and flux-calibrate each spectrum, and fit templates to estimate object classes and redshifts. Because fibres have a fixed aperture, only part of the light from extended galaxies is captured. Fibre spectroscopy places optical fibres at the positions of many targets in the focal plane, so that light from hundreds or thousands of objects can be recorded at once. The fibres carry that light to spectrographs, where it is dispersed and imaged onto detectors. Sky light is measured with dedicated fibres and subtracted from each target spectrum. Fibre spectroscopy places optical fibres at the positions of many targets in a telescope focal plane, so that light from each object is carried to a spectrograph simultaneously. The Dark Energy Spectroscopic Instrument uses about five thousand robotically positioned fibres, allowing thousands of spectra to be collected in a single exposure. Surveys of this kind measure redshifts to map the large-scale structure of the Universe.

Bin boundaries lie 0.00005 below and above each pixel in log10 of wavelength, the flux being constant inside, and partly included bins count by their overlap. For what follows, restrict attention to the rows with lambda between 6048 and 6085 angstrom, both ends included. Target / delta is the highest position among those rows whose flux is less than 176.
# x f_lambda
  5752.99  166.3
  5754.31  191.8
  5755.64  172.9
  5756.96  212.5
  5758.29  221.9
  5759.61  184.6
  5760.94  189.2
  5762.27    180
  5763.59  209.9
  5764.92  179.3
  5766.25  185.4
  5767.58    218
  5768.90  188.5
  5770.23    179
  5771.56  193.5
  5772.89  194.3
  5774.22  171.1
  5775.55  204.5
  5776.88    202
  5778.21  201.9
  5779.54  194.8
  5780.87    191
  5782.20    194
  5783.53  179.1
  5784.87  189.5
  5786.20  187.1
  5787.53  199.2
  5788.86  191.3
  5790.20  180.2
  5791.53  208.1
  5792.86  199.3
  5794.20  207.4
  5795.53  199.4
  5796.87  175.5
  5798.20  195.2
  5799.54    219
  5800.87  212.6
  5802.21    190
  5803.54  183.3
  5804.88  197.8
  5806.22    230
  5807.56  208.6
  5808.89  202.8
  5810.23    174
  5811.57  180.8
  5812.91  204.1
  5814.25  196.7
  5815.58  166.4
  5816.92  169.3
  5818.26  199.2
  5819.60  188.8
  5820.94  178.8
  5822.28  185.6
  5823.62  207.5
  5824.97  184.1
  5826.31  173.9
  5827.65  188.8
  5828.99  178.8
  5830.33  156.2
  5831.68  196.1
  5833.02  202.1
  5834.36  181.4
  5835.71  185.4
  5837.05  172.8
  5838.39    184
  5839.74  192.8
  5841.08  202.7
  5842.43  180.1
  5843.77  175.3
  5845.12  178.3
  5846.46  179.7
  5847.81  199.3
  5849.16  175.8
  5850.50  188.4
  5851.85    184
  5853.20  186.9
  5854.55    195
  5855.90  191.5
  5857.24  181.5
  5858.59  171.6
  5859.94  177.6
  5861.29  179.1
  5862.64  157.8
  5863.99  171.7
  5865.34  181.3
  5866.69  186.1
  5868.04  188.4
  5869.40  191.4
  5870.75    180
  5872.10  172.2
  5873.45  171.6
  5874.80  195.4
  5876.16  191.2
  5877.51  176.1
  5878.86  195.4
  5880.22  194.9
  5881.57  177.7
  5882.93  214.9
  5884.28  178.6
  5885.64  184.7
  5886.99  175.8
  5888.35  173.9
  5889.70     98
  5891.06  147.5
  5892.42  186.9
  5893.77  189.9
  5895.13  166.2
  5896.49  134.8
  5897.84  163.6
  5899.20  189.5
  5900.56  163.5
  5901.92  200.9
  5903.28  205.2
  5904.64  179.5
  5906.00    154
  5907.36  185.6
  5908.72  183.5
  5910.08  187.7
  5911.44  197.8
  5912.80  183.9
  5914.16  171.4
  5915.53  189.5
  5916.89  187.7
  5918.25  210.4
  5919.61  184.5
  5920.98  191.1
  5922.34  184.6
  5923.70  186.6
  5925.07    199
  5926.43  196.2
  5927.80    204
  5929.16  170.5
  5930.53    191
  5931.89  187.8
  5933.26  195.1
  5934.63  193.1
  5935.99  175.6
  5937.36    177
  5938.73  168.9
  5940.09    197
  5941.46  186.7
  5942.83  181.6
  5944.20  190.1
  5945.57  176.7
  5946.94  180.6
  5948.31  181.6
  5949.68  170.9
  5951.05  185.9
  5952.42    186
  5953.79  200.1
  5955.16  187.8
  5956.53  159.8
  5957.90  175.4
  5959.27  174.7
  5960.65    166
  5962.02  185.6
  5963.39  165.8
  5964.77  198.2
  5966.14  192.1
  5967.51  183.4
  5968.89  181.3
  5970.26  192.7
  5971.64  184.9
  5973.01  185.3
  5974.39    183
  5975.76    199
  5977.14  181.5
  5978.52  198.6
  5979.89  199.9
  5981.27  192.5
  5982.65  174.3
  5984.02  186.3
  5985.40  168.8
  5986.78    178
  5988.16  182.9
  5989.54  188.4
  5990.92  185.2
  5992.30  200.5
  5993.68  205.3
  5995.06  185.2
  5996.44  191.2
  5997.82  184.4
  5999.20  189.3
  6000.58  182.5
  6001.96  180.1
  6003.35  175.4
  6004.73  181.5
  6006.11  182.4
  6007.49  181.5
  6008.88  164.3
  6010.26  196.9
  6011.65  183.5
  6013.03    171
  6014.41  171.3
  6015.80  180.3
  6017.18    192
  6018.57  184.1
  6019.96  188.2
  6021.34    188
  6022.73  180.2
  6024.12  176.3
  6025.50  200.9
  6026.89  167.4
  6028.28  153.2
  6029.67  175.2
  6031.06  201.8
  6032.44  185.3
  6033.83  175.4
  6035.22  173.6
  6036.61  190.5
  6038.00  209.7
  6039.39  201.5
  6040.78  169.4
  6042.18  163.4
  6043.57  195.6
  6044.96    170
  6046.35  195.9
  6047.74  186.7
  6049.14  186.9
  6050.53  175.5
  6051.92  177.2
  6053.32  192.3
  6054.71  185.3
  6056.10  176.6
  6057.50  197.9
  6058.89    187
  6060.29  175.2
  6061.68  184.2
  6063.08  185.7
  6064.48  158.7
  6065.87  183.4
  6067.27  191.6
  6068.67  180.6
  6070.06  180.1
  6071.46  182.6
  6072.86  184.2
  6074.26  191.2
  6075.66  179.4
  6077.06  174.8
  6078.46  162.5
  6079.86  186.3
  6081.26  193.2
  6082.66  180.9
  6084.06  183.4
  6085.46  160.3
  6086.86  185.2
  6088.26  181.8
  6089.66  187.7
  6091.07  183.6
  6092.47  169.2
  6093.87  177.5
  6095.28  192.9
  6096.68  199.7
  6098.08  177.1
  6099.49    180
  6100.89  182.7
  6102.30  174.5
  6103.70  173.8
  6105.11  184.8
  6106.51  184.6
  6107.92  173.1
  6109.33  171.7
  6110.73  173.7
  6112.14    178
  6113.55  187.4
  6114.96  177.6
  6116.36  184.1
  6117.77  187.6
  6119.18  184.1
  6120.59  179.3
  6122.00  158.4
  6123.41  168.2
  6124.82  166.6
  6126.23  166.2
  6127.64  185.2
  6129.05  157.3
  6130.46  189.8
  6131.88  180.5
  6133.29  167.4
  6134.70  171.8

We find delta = 6078.46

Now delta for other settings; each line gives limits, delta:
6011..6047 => 6044.96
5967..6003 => 5985.40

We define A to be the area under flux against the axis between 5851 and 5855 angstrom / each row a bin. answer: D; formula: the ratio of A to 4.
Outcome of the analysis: 188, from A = 752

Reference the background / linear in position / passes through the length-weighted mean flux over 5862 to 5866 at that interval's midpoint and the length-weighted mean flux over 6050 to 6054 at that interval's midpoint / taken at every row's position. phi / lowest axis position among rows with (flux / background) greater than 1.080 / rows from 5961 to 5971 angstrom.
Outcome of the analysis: 5964.77 angstrom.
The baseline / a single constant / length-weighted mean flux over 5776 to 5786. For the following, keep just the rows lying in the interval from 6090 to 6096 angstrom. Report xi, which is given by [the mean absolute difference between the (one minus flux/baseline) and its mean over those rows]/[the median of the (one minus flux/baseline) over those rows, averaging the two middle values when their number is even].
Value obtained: 0.6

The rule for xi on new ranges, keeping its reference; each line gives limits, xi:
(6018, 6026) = 0.9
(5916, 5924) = 1.1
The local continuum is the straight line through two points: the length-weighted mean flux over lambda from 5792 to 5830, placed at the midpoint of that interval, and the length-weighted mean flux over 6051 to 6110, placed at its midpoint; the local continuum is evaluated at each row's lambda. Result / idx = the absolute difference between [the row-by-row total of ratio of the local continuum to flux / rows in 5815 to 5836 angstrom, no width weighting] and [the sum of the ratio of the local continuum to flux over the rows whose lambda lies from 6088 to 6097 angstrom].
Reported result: 10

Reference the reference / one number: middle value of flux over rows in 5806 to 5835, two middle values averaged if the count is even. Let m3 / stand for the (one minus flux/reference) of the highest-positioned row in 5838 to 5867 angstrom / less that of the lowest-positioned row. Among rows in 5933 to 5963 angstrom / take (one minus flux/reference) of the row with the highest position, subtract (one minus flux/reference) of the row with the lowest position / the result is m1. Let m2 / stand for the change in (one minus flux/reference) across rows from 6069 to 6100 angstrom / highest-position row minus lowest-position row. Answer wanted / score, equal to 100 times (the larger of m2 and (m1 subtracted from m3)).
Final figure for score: 0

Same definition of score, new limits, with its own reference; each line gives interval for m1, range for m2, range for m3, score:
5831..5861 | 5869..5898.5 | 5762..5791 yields 15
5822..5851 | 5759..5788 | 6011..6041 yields 9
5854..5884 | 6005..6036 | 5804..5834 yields 8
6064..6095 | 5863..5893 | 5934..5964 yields 25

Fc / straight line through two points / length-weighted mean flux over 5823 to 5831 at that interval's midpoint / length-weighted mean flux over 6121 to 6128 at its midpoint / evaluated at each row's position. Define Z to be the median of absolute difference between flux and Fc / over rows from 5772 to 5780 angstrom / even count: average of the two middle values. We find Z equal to 15.5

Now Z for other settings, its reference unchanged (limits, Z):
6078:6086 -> 11.8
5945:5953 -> 5.3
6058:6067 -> 12.7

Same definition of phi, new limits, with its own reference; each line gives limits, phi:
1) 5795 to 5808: 5795.53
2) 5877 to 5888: 5878.86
